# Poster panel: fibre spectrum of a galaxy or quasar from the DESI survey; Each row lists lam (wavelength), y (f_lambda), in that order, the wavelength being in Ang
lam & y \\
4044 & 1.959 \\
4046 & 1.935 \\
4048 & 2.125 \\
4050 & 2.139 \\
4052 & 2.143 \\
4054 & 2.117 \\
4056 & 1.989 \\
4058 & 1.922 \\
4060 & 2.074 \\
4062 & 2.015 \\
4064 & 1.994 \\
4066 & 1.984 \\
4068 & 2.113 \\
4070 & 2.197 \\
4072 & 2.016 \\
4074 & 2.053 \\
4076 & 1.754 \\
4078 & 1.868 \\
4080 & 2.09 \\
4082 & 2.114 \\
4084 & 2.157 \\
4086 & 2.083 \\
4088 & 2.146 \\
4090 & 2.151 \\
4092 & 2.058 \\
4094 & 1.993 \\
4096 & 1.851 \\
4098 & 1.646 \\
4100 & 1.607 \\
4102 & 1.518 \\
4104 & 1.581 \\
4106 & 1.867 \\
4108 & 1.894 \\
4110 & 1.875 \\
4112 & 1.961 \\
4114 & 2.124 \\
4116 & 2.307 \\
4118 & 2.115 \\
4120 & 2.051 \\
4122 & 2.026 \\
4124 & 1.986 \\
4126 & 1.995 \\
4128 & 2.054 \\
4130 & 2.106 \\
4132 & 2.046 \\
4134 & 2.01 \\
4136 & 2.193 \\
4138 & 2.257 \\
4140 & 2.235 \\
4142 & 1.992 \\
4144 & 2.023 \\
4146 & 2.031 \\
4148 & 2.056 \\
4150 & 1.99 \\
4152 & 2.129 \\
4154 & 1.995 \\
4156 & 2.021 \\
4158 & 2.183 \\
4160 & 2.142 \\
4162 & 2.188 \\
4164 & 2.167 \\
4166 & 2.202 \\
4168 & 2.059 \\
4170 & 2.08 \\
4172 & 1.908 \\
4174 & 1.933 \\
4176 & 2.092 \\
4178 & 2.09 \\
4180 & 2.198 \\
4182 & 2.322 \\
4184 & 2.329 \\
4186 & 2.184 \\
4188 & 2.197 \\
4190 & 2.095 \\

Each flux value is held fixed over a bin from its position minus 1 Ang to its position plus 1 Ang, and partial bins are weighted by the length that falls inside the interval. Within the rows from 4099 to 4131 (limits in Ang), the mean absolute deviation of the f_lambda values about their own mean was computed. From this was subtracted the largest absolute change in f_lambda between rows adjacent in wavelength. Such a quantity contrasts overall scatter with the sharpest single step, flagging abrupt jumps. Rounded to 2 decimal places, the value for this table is -0.12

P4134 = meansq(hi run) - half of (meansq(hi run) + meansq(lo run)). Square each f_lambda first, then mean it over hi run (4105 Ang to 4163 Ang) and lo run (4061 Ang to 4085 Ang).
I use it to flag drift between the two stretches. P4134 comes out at 0.07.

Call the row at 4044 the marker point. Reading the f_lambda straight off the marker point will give 1.959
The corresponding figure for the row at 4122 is 2.026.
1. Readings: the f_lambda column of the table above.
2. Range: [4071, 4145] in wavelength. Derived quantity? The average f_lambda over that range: 1.99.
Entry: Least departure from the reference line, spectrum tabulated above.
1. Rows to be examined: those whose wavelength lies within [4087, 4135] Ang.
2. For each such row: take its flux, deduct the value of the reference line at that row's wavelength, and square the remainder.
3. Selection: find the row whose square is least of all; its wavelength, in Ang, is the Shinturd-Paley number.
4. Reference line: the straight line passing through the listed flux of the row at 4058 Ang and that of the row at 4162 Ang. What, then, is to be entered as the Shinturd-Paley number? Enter 4130 Ang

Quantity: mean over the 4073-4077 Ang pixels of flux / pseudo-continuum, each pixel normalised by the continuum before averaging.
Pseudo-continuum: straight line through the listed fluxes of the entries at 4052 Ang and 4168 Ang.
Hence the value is 0.90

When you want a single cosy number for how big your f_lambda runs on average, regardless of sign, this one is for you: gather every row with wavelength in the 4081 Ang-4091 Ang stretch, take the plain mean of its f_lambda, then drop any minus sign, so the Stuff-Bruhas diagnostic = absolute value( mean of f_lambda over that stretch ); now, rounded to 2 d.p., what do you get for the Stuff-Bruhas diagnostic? 2.13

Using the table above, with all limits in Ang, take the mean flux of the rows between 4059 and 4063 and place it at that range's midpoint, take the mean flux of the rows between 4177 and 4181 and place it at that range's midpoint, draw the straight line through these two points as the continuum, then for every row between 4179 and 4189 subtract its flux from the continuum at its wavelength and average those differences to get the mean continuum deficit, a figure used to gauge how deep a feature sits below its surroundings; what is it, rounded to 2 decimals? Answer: -0.10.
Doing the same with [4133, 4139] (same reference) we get -0.05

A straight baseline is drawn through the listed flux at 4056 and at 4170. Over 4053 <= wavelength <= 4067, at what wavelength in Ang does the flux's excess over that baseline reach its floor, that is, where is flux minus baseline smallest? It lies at 4058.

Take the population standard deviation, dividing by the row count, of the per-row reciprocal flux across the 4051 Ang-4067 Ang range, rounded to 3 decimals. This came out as 0.017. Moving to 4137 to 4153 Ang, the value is 0.022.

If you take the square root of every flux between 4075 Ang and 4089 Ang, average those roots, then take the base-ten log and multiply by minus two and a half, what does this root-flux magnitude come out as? -0.384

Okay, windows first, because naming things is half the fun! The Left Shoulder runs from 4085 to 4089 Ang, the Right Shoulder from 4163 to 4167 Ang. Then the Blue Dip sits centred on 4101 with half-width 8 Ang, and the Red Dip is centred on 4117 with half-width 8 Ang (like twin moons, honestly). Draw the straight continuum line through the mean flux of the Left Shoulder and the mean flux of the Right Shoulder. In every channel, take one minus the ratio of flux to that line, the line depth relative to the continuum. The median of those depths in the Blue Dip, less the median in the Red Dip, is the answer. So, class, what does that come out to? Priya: 0.127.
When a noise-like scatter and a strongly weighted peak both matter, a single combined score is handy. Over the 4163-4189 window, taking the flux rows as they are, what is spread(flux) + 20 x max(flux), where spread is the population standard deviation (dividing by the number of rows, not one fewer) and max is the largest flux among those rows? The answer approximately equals 46.7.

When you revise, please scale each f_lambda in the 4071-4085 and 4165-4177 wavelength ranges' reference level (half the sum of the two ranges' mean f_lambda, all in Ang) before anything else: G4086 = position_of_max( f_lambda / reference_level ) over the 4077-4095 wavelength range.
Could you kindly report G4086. 4084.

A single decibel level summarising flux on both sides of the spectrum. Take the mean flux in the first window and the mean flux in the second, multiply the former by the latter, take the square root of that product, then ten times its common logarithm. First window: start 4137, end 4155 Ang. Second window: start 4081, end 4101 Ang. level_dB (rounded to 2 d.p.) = 3.07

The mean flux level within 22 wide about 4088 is 2.01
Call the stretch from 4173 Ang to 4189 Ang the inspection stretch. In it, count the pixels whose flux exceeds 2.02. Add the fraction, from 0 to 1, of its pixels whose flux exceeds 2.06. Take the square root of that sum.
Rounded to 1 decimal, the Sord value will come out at 2.8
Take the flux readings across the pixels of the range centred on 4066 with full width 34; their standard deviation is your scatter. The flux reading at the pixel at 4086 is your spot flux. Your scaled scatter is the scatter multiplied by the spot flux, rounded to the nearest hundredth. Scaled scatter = 0.23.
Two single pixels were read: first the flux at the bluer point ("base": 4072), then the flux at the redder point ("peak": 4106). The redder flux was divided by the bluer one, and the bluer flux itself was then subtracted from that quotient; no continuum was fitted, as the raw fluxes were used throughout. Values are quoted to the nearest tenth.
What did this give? -1.1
